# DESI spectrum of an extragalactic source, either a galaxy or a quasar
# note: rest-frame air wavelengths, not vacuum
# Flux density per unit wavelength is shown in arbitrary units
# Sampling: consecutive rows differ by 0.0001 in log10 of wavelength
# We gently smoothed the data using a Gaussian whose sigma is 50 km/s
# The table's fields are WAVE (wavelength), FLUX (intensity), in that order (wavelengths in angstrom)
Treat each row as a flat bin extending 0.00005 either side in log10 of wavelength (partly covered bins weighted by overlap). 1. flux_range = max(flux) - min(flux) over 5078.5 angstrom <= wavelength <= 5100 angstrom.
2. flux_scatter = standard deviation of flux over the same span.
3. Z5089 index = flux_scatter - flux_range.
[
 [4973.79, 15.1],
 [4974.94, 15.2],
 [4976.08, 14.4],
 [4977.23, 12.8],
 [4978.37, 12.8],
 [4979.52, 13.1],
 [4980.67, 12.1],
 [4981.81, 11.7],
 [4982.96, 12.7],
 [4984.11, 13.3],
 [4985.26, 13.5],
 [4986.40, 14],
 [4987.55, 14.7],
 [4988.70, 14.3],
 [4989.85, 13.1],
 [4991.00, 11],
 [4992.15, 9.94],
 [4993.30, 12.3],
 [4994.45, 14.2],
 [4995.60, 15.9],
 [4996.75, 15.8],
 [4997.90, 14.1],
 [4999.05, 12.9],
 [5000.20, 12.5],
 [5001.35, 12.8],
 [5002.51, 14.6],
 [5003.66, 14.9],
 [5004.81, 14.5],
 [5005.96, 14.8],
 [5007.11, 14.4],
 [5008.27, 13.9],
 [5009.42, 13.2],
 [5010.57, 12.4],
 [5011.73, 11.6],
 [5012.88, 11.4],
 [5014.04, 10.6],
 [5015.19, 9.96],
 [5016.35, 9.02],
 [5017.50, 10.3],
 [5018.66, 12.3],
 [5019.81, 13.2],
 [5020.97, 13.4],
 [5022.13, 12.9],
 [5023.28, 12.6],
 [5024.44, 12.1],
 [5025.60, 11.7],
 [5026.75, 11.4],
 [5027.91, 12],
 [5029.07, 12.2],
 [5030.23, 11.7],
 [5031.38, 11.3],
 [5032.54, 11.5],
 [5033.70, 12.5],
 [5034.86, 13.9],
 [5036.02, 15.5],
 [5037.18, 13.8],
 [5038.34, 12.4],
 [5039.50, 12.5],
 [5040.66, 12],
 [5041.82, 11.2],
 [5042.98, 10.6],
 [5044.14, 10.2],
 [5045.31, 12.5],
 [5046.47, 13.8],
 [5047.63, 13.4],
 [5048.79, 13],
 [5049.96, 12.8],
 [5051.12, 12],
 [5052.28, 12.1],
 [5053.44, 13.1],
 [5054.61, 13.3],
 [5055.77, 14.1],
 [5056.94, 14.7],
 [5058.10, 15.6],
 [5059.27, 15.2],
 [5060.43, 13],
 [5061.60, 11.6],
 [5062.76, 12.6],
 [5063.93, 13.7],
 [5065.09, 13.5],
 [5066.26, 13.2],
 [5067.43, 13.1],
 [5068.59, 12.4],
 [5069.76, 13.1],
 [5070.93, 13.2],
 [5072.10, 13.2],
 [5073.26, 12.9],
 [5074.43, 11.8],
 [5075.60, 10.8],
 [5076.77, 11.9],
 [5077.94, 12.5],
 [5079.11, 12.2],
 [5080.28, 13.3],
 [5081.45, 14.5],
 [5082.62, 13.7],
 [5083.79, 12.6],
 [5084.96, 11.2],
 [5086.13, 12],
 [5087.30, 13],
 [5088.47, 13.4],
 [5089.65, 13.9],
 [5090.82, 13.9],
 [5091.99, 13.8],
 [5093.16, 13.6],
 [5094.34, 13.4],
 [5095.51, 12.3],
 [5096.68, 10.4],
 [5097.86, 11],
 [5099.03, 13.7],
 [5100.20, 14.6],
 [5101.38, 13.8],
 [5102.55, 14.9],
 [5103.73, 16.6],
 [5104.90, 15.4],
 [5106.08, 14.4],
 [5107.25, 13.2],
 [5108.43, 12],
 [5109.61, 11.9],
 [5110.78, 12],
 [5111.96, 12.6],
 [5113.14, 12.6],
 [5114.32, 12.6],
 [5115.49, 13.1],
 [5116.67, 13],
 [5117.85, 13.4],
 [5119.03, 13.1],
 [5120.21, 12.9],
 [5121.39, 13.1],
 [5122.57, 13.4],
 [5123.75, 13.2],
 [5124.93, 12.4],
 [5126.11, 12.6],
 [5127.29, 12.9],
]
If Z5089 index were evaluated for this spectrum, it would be -3.0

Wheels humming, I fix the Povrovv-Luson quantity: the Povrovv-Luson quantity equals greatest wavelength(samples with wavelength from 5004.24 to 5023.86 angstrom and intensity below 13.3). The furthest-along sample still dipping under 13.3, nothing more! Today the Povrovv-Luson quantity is 5023.28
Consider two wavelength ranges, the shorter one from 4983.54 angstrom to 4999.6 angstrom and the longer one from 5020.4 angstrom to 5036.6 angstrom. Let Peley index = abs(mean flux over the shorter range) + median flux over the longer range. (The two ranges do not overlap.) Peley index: 25.7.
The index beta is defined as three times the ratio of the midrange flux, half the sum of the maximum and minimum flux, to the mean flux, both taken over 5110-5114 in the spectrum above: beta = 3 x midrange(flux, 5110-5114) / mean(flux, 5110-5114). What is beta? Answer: 2.98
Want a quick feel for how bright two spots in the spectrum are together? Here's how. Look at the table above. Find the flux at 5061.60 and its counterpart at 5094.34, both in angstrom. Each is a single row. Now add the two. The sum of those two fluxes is 25.0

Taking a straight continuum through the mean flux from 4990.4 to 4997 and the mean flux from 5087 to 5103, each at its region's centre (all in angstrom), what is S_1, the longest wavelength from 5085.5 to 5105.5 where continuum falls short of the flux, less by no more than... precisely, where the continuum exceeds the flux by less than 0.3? 5104.90 angstrom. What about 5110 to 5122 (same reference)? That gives 5121.39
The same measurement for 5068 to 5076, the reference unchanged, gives 5072.10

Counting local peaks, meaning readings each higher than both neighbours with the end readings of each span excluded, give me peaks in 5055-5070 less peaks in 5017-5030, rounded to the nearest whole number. 1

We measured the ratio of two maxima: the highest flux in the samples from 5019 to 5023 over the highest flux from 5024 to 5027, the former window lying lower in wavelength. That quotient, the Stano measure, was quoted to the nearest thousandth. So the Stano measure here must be 1.107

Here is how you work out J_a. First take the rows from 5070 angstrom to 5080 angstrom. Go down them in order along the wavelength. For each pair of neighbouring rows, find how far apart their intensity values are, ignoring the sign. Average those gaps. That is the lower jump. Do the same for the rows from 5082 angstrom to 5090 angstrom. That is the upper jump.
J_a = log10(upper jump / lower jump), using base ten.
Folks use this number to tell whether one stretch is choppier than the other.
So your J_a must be 0.14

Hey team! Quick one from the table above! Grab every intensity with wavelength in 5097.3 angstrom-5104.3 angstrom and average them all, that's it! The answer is 14.1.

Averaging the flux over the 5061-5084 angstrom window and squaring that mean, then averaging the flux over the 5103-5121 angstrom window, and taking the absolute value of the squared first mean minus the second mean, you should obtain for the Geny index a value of 150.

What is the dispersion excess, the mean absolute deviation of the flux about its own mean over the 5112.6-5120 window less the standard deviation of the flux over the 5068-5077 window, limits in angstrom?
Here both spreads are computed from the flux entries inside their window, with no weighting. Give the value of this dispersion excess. -0.6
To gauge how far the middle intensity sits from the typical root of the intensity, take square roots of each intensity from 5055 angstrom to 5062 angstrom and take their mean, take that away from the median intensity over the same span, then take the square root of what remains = 3.26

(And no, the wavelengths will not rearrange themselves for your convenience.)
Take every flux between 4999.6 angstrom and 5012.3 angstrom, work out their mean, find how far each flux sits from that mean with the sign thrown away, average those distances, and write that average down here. 1.00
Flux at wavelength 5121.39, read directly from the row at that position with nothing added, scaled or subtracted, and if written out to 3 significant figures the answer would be 13.1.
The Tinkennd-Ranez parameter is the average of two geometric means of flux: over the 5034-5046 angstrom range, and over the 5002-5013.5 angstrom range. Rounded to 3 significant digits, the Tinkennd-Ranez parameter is 12.9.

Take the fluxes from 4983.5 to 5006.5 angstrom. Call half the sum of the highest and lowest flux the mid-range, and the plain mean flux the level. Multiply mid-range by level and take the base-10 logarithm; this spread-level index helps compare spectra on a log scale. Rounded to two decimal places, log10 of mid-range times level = 2.25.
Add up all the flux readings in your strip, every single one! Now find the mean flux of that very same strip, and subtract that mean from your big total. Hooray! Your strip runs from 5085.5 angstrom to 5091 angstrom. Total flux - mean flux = 53.0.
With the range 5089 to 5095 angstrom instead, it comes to 54.9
